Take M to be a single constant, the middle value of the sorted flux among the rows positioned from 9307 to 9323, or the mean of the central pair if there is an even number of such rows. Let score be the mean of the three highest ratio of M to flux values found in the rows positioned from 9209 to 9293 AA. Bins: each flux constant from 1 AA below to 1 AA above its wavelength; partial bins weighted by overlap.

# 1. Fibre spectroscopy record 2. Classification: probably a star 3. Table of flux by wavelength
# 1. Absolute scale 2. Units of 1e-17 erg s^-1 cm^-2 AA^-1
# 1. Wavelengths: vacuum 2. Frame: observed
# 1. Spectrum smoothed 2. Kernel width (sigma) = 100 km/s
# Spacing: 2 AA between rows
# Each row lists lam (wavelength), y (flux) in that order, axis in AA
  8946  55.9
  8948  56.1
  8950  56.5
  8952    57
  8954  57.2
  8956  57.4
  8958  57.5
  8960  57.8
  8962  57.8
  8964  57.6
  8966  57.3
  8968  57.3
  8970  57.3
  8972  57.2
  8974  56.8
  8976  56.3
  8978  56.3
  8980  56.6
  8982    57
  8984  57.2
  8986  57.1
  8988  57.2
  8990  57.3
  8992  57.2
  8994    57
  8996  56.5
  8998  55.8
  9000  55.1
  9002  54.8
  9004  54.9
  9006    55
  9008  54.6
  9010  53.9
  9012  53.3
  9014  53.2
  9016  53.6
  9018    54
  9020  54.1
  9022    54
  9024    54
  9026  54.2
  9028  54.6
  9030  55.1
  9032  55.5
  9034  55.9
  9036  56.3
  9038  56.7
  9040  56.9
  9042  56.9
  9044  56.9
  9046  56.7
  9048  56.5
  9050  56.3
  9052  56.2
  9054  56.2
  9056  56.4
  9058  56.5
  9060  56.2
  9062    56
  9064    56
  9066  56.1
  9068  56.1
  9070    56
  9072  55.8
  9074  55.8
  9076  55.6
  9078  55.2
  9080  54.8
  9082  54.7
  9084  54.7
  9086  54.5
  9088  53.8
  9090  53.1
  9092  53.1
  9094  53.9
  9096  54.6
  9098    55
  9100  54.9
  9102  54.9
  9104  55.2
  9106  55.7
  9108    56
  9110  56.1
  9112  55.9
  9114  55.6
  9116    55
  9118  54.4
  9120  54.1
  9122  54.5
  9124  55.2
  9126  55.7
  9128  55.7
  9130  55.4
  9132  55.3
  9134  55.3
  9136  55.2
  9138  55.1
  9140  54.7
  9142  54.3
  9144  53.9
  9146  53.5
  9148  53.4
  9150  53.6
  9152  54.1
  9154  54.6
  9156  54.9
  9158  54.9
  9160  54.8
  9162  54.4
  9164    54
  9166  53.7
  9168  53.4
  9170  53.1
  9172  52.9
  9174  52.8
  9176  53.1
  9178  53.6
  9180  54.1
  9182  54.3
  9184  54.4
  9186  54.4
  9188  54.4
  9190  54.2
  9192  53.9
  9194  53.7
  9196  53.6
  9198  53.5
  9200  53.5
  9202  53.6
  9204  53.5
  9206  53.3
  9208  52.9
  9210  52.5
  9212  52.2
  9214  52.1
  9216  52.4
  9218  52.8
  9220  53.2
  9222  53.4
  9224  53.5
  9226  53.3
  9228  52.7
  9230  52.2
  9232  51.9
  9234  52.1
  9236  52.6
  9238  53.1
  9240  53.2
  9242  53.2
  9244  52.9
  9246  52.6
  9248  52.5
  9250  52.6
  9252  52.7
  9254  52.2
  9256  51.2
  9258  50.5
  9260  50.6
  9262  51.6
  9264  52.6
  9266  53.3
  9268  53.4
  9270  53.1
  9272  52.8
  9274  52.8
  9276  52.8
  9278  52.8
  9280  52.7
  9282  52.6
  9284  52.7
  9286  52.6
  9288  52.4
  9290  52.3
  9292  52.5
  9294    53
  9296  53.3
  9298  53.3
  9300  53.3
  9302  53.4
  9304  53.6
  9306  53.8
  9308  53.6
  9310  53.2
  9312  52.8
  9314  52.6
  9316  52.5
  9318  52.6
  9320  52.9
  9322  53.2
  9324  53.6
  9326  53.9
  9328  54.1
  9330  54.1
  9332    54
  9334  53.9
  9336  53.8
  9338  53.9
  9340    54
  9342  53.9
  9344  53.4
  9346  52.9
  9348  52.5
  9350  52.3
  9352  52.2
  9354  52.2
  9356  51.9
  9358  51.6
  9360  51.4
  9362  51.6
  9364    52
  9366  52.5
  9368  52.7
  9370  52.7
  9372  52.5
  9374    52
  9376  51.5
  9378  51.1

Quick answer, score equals 1.04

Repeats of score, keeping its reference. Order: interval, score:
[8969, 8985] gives 0.94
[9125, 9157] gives 0.99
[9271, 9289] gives 1.01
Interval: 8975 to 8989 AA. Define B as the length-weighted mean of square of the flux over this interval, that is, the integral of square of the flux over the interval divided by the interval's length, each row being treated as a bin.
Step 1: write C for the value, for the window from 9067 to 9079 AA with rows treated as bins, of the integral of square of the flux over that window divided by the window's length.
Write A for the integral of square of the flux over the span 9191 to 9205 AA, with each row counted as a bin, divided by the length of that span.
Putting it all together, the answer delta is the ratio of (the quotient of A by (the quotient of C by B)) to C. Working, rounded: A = 2875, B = 3228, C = 3108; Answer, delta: 0.96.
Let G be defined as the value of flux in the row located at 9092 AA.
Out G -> 53.1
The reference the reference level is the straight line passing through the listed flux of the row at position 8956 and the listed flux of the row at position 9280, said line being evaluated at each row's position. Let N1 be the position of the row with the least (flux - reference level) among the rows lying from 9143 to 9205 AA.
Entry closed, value 9174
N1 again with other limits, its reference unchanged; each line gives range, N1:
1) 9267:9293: 9290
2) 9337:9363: 9360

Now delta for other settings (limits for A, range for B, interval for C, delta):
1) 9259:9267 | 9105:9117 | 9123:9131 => 0.89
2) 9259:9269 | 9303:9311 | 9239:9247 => 1.00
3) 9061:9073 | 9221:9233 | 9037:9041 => 0.84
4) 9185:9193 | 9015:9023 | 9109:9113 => 0.87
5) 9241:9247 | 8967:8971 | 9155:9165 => 1.03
